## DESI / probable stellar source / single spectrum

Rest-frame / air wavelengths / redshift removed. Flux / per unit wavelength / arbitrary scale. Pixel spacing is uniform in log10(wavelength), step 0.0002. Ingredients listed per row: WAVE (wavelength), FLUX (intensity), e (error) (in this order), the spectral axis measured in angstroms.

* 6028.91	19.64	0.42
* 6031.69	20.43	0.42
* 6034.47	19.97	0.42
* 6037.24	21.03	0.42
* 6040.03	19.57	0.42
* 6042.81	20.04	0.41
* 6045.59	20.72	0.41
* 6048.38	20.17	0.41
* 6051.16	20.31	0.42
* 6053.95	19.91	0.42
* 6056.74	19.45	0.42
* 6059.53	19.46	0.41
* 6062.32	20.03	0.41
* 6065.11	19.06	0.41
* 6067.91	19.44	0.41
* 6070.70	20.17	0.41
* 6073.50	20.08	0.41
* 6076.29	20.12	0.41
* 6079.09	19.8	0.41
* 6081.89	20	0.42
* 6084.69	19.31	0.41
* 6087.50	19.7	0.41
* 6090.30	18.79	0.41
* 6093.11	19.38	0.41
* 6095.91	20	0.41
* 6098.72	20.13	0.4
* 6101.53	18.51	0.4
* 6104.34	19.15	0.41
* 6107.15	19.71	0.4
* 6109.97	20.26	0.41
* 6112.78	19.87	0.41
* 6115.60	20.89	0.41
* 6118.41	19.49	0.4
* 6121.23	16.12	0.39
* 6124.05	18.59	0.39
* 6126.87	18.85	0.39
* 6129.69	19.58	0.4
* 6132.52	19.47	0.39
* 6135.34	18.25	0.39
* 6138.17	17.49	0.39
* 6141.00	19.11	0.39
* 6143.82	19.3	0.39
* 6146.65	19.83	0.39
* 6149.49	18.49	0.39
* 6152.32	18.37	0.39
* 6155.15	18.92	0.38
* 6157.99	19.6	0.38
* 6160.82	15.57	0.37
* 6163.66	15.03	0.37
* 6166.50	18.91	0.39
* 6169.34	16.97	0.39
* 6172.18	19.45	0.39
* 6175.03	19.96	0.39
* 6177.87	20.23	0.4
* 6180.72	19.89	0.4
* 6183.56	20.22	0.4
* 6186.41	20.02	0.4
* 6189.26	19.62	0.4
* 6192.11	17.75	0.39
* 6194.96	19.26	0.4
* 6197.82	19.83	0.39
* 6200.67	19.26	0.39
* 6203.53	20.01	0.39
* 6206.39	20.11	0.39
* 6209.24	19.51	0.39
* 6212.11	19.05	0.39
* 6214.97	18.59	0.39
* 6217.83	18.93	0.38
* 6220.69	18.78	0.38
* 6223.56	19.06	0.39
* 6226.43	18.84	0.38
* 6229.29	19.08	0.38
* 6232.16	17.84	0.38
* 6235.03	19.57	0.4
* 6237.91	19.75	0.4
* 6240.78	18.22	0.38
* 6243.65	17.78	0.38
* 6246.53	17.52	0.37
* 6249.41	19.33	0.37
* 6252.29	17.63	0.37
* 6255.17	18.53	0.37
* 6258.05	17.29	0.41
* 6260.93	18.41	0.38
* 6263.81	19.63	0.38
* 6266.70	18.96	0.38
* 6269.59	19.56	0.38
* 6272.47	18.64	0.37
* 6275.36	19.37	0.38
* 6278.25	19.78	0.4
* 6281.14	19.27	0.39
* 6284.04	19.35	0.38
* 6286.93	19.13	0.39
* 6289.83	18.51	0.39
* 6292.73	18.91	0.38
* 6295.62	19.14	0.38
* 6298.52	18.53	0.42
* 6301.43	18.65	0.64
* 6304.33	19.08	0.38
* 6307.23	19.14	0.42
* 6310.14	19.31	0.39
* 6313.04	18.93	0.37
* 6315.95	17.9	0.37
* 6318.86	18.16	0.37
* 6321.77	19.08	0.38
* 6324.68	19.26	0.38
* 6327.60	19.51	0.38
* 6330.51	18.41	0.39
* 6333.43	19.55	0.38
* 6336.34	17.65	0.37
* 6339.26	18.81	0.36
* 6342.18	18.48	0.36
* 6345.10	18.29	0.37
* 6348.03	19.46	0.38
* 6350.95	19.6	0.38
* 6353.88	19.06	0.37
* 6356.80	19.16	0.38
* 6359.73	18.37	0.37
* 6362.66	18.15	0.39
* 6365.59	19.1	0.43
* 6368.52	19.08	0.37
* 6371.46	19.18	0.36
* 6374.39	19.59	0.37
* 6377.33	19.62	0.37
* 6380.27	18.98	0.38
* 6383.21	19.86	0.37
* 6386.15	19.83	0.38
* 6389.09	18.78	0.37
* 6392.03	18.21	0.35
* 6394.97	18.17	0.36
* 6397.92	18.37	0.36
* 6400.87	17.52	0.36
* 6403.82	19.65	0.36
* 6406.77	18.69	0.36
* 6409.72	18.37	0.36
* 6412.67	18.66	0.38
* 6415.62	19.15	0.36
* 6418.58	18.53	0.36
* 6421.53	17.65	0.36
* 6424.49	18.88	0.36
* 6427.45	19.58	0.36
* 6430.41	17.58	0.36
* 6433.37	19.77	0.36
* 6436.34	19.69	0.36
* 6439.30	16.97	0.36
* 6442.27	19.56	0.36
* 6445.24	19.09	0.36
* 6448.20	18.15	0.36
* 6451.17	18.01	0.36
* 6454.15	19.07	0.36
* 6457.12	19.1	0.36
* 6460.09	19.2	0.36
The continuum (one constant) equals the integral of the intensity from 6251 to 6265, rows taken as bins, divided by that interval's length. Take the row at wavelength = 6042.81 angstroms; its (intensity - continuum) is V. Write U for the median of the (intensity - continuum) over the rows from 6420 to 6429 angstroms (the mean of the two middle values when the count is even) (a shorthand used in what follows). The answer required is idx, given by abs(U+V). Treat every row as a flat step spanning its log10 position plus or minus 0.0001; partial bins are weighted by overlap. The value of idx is 2.3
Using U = 0.6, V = 1.7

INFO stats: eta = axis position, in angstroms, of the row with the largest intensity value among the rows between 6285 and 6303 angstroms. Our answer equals 6295.62 angstroms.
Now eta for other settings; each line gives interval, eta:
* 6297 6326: 6310.14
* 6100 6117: 6115.60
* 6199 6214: 6206.39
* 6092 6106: 6098.72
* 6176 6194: 6177.87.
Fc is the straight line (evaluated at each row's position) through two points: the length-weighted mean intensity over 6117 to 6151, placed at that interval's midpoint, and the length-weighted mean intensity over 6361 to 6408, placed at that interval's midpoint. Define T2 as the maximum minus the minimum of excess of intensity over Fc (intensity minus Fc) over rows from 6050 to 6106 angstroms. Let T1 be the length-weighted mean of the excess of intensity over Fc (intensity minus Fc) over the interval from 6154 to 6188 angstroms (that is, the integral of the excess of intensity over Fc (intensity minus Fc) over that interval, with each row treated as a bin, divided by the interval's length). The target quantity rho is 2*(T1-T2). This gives -3.70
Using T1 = 0.0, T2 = 1.84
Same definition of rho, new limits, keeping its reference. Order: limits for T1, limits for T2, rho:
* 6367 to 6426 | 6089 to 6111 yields -3.67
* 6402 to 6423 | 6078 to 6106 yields -3.82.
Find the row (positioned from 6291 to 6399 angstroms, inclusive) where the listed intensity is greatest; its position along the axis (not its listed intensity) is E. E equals 6383.21 angstroms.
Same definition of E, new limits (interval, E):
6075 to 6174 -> 6115.60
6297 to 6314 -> 6310.14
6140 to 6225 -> 6177.87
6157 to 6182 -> 6177.87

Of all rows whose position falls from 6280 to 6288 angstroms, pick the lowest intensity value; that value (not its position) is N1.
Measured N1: 19.13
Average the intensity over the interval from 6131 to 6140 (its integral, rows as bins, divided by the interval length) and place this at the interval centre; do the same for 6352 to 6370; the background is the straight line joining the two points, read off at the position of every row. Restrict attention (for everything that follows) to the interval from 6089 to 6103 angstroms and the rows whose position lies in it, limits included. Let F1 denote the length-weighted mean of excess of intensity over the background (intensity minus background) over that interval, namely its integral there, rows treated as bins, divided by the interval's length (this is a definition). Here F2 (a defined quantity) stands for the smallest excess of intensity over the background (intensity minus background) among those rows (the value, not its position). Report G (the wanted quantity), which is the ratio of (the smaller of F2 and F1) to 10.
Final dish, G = 0.01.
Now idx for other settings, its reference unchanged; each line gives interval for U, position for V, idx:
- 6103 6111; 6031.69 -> 3.6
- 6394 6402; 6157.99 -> 1.2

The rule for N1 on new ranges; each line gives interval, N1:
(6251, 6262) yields 17.29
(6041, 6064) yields 19.45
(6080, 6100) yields 18.79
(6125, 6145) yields 17.49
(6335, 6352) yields 17.65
